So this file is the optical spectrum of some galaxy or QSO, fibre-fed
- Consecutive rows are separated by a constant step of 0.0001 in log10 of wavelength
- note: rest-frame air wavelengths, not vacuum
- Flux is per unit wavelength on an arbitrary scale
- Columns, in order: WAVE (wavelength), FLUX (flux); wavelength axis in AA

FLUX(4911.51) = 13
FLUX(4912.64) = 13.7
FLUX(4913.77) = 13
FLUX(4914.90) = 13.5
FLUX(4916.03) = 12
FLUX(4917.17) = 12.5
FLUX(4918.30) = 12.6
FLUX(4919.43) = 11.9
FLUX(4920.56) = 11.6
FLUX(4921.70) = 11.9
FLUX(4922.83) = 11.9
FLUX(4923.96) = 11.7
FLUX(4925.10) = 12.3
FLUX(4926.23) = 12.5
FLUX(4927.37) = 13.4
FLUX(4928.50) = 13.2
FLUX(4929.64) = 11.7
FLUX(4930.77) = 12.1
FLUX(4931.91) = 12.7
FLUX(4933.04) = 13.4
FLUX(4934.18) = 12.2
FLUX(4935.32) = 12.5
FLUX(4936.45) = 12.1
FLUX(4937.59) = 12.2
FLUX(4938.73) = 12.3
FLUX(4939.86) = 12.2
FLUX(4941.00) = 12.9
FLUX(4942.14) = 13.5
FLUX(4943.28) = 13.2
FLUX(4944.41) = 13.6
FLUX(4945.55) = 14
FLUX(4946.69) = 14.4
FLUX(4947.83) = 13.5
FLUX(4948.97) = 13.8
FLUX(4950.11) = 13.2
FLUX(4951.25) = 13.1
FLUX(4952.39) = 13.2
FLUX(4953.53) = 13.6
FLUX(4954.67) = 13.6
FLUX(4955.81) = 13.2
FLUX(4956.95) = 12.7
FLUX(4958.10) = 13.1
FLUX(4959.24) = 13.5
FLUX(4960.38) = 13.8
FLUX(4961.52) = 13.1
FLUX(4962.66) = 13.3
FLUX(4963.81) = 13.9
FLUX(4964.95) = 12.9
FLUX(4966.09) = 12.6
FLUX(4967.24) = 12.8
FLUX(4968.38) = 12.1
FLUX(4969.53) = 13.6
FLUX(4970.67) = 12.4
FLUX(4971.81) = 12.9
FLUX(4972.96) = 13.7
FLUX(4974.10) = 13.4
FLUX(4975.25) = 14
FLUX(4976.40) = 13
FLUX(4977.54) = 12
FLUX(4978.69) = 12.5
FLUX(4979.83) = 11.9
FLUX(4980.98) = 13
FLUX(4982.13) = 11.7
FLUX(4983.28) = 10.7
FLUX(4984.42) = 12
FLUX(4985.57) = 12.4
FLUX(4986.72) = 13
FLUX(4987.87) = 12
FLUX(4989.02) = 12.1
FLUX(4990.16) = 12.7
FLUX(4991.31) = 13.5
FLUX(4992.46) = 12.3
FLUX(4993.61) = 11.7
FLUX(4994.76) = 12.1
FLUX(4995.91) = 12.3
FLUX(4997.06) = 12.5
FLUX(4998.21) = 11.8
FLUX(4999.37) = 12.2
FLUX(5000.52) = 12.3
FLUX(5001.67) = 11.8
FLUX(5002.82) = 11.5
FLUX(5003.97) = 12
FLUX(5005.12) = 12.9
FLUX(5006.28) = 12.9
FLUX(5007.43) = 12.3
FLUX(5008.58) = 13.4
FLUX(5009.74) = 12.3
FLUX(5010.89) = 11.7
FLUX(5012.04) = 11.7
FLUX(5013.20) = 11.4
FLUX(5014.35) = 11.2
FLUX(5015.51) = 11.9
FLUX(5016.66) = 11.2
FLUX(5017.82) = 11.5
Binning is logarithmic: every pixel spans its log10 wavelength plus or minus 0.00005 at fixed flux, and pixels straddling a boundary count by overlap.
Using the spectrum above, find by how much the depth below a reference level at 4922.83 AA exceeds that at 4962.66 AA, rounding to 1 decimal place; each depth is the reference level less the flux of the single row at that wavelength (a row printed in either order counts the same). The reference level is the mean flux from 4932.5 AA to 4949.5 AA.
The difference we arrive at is 1.4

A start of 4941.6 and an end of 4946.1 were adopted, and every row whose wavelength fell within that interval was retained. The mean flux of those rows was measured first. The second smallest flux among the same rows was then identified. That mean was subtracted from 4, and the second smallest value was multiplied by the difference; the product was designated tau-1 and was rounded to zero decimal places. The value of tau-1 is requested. -129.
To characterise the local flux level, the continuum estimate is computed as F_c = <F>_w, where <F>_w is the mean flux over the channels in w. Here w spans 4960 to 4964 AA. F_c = 13.5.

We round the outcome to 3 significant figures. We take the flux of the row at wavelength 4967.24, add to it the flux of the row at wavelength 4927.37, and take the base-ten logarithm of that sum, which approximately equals 1.42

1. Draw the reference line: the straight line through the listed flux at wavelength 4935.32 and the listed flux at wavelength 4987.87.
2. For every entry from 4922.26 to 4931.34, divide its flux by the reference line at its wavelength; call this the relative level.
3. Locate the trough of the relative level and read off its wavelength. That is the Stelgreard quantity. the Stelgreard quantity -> 4923.96 AA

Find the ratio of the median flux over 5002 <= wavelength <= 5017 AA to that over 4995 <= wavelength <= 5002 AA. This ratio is 0.97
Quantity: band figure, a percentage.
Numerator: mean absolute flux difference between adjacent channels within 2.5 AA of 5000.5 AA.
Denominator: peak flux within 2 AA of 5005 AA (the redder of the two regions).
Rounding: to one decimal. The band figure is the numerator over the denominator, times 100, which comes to 2.5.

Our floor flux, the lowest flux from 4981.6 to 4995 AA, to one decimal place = 10.7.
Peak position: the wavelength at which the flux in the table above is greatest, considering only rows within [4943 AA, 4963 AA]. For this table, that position 4946.69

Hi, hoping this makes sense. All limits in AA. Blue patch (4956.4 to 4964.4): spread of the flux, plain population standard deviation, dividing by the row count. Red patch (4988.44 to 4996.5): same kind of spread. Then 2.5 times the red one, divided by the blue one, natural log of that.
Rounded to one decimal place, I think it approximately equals 1.2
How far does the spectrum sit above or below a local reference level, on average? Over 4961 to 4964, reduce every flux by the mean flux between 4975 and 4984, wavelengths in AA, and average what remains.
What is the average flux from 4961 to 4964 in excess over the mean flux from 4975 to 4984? 1.1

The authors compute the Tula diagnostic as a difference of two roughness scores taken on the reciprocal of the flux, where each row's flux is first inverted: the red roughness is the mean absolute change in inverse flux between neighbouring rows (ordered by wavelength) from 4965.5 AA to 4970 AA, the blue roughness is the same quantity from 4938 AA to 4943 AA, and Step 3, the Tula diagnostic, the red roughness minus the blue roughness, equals 0.0021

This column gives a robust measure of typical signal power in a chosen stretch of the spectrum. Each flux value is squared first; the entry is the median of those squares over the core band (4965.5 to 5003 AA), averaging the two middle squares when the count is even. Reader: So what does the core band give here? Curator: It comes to 151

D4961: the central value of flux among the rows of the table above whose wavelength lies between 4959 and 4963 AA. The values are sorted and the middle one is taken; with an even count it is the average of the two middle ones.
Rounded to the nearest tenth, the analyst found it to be 13.4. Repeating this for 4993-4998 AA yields 12.2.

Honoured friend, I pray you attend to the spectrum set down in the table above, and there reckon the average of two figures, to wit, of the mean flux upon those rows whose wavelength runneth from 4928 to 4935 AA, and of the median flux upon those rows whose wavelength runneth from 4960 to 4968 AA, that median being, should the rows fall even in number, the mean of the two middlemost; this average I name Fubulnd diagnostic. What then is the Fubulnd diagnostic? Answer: 12.82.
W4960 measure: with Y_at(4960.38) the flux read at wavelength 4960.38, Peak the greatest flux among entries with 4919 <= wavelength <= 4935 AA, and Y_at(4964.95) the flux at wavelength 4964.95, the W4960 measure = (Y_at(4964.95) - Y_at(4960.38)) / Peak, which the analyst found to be -0.067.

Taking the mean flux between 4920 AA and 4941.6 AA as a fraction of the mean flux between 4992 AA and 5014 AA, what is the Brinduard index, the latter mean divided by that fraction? 12.0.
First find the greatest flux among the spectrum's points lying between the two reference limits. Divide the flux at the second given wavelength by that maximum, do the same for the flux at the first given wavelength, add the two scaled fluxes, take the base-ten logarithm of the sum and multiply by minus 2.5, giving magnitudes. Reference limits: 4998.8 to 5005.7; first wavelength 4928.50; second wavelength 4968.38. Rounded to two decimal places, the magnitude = -0.73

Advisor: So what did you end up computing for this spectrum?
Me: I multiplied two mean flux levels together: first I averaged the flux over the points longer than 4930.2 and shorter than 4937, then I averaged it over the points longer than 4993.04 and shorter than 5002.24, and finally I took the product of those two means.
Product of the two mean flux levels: 151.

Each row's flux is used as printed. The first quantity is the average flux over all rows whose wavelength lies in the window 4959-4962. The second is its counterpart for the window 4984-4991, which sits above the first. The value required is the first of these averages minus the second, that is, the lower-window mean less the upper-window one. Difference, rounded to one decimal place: 1.1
